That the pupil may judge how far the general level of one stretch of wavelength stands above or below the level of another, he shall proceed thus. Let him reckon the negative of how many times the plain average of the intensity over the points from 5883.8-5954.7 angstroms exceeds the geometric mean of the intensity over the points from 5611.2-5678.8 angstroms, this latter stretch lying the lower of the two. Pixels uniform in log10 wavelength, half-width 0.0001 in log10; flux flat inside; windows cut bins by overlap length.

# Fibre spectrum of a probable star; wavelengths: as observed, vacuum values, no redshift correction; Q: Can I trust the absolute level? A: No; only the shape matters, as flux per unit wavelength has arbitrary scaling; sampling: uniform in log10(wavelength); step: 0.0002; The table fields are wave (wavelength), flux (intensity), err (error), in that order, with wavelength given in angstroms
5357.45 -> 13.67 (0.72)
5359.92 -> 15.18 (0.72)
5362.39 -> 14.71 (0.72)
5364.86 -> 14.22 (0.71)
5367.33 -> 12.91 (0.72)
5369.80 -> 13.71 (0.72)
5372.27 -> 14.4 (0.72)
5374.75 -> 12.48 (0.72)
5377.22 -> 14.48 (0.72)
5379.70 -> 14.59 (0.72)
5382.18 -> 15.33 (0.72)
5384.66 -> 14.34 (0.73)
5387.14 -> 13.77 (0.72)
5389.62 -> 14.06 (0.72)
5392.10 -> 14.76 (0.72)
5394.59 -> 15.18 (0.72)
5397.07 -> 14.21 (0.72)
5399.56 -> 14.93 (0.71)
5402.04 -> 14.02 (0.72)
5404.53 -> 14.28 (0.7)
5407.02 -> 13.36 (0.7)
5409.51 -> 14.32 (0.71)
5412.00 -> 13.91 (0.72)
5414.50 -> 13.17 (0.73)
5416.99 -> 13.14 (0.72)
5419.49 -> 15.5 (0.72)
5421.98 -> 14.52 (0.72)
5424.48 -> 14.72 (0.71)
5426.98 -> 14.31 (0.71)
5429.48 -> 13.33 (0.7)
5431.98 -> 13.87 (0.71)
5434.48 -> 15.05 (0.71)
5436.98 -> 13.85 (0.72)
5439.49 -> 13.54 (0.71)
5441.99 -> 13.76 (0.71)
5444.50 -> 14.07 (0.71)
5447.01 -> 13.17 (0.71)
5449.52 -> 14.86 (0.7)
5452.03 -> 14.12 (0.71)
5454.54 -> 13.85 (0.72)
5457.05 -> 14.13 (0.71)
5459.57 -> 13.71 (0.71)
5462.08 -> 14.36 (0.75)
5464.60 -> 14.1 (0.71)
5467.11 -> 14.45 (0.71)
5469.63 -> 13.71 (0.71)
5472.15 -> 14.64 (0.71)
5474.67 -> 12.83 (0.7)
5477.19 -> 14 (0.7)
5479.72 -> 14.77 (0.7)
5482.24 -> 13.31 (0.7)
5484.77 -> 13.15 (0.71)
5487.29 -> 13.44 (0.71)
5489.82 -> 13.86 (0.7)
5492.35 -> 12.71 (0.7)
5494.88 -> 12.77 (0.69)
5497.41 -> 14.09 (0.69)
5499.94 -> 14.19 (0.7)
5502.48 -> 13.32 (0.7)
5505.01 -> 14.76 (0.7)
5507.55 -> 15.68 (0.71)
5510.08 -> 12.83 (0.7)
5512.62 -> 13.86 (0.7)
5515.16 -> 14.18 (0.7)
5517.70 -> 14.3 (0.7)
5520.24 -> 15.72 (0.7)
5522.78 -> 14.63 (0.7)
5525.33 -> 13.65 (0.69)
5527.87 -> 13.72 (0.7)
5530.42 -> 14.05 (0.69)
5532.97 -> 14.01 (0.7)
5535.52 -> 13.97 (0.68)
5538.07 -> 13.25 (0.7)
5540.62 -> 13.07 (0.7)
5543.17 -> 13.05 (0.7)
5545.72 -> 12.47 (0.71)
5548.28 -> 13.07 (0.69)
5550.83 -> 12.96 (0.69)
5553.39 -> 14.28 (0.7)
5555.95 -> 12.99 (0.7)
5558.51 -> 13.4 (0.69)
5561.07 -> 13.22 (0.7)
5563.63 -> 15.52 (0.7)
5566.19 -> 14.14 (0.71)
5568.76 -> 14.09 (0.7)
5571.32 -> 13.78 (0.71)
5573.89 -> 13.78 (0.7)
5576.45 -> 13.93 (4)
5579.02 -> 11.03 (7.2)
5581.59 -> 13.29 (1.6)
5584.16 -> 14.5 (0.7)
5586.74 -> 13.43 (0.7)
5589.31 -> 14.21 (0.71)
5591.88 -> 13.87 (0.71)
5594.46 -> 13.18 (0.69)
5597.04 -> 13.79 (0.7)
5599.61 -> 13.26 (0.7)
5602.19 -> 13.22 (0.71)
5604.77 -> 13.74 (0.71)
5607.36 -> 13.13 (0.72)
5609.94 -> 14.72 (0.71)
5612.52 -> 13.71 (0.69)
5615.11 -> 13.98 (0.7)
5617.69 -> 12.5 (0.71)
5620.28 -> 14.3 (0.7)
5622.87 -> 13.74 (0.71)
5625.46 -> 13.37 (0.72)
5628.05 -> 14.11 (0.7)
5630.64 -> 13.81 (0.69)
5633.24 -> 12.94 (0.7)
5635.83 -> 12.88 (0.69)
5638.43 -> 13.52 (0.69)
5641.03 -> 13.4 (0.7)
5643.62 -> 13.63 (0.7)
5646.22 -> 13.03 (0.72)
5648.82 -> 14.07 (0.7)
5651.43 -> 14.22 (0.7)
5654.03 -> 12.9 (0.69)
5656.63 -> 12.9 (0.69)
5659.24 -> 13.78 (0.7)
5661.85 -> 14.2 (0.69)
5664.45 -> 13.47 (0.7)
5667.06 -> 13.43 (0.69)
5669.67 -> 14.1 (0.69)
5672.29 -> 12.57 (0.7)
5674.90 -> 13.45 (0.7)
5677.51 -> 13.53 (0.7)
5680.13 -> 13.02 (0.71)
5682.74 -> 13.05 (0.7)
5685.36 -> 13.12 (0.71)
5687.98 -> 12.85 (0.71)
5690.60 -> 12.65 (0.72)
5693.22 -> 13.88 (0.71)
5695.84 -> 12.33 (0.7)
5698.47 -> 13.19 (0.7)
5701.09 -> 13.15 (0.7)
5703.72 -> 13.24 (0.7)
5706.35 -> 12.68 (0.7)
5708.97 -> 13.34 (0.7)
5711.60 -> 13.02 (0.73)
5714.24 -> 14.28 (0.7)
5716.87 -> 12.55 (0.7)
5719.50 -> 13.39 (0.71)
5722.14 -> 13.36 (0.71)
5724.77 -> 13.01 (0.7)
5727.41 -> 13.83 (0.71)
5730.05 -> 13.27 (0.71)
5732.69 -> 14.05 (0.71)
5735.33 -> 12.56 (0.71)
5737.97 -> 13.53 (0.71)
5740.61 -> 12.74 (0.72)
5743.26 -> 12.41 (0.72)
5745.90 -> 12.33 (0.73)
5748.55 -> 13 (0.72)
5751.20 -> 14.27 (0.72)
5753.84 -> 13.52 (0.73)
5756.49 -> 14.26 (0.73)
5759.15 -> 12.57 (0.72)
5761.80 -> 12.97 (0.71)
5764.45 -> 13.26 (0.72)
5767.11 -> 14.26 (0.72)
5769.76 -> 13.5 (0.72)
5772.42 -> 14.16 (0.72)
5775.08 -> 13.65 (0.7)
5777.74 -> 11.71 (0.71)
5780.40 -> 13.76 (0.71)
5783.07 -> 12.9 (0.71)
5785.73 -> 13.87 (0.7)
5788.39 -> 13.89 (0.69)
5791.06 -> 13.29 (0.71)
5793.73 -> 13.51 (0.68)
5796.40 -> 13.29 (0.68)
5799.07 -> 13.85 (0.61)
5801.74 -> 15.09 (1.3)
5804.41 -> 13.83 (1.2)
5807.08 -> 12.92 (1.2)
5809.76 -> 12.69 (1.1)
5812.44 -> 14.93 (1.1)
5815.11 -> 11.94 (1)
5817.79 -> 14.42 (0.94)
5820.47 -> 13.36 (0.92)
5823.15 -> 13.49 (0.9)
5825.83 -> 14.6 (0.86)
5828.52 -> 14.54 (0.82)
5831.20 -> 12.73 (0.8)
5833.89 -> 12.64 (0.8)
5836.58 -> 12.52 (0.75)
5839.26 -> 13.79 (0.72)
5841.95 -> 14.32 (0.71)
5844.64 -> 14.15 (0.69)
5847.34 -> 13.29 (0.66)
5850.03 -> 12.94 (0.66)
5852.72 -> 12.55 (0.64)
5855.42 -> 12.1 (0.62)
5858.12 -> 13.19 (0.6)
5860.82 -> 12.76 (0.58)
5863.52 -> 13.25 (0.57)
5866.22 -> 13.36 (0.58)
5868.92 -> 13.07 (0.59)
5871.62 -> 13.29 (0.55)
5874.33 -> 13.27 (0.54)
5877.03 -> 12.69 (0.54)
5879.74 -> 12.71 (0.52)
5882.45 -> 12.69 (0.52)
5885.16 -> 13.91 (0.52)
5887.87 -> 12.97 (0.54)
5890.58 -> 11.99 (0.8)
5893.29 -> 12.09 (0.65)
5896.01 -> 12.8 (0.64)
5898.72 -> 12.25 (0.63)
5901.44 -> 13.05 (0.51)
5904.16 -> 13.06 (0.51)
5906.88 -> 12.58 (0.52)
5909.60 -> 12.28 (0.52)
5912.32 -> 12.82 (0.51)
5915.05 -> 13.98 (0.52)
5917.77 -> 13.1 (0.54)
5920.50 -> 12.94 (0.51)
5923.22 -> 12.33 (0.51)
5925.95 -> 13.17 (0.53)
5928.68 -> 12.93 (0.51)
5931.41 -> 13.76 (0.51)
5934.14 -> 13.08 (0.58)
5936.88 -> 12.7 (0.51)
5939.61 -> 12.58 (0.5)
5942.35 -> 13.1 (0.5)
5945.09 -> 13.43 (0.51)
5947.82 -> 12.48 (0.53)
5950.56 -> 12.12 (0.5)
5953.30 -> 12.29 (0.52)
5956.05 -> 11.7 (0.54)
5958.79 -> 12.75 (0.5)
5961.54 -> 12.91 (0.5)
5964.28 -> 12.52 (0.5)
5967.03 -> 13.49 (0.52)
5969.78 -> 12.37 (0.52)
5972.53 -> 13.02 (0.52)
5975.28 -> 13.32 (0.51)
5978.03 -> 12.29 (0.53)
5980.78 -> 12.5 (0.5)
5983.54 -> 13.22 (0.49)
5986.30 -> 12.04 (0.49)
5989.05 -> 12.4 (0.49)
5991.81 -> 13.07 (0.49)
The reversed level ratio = -0.950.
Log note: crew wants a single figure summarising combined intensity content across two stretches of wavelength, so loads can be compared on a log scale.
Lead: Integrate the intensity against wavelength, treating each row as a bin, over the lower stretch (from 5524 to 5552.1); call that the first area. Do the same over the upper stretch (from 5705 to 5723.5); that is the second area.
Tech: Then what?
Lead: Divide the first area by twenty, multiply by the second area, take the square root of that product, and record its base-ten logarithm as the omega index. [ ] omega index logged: 1.83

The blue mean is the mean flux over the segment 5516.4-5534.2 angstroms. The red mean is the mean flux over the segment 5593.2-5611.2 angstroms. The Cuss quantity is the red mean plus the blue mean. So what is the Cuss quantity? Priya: 27.9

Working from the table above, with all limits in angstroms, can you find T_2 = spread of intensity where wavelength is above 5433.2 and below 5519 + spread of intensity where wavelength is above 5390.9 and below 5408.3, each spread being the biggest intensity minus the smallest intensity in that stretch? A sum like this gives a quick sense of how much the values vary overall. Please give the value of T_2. 4.8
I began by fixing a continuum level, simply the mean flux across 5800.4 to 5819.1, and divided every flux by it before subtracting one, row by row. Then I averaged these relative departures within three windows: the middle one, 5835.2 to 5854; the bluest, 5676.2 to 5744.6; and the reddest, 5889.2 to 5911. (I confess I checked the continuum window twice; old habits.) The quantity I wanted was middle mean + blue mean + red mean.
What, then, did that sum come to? -0.15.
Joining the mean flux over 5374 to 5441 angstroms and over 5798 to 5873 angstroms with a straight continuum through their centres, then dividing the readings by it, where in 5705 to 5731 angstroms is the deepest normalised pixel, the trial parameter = 5716.87 angstroms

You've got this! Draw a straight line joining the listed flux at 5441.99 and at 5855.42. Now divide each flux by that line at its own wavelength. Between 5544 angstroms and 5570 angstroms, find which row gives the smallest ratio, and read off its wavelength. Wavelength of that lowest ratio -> 5545.72 angstroms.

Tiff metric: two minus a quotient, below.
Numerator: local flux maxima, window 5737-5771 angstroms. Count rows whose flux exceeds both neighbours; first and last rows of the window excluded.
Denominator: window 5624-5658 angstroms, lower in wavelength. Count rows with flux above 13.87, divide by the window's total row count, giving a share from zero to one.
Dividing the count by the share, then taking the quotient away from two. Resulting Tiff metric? -11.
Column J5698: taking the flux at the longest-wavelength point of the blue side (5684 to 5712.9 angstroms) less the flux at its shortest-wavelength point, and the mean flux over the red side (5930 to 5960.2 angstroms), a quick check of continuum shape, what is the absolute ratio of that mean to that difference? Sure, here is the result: 127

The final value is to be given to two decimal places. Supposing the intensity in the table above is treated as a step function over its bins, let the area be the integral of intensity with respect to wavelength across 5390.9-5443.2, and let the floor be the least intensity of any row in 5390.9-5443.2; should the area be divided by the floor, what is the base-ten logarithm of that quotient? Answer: 1.75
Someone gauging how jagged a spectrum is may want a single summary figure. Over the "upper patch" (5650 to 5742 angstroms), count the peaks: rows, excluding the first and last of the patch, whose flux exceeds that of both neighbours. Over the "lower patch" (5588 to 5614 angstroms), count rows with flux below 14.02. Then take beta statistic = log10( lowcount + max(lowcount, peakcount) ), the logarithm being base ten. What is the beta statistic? 1.32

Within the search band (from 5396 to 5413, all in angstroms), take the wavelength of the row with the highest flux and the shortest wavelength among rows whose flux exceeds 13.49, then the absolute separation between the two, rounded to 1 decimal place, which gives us 2.5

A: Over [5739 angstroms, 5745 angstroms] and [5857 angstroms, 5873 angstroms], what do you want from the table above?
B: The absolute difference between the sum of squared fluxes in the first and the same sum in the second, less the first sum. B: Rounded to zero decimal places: 406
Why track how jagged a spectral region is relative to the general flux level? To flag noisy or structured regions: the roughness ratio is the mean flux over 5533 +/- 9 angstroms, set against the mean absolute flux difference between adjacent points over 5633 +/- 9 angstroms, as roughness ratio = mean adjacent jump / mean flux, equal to 0.033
